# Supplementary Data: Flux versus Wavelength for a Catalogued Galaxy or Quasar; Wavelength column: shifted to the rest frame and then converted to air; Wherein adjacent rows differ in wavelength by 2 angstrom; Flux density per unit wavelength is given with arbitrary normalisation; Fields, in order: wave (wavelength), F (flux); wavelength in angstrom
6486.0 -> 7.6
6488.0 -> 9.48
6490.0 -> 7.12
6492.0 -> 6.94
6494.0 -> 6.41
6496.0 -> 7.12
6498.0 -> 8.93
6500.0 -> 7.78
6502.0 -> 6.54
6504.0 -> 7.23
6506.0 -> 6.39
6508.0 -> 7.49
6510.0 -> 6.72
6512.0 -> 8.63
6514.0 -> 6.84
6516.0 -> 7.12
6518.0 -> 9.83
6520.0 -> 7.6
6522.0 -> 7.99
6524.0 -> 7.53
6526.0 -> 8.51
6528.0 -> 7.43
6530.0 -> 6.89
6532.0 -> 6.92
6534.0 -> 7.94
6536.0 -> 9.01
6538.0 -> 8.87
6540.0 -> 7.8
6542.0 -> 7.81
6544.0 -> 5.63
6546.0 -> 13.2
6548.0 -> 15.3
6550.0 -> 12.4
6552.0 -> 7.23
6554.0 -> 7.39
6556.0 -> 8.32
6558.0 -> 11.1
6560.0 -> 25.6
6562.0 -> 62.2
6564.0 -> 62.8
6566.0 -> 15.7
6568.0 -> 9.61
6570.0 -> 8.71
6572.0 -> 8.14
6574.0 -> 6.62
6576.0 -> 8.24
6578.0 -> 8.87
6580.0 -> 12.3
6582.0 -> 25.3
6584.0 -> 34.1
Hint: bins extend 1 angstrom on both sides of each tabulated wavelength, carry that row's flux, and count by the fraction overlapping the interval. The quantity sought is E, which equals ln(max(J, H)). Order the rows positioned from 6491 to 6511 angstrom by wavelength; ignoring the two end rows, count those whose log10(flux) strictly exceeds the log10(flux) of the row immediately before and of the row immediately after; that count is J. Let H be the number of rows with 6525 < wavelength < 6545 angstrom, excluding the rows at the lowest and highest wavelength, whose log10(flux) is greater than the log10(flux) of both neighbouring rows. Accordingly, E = 1.1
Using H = 2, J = 3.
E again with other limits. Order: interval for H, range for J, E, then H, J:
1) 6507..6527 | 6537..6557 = 1.1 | 3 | 2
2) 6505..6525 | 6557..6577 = 1.4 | 4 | 1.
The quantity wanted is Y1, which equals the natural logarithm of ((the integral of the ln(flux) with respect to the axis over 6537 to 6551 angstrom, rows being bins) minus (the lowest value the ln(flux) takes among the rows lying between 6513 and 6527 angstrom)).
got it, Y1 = 3.39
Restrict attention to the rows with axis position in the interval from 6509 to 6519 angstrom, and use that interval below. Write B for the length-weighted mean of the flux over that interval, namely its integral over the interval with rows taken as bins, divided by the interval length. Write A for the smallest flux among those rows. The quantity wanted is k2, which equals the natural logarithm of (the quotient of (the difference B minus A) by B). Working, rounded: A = 6.72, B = 7.8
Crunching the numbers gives -2.0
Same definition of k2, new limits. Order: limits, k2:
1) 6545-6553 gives -0.9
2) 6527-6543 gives -2.1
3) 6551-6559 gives -1.9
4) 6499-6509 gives -2.3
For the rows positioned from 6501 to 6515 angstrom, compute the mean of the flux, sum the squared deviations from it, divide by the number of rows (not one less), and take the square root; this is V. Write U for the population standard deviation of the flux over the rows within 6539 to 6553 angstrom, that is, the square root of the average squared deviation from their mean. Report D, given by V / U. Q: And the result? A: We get 0.21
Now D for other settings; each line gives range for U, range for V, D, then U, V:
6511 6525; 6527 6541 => 0.84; 0.9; 0.79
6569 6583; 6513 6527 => 0.16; 6.0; 0.93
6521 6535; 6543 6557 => 6.20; 0.5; 3.39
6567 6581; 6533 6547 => 1.32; 1.6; 2.14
